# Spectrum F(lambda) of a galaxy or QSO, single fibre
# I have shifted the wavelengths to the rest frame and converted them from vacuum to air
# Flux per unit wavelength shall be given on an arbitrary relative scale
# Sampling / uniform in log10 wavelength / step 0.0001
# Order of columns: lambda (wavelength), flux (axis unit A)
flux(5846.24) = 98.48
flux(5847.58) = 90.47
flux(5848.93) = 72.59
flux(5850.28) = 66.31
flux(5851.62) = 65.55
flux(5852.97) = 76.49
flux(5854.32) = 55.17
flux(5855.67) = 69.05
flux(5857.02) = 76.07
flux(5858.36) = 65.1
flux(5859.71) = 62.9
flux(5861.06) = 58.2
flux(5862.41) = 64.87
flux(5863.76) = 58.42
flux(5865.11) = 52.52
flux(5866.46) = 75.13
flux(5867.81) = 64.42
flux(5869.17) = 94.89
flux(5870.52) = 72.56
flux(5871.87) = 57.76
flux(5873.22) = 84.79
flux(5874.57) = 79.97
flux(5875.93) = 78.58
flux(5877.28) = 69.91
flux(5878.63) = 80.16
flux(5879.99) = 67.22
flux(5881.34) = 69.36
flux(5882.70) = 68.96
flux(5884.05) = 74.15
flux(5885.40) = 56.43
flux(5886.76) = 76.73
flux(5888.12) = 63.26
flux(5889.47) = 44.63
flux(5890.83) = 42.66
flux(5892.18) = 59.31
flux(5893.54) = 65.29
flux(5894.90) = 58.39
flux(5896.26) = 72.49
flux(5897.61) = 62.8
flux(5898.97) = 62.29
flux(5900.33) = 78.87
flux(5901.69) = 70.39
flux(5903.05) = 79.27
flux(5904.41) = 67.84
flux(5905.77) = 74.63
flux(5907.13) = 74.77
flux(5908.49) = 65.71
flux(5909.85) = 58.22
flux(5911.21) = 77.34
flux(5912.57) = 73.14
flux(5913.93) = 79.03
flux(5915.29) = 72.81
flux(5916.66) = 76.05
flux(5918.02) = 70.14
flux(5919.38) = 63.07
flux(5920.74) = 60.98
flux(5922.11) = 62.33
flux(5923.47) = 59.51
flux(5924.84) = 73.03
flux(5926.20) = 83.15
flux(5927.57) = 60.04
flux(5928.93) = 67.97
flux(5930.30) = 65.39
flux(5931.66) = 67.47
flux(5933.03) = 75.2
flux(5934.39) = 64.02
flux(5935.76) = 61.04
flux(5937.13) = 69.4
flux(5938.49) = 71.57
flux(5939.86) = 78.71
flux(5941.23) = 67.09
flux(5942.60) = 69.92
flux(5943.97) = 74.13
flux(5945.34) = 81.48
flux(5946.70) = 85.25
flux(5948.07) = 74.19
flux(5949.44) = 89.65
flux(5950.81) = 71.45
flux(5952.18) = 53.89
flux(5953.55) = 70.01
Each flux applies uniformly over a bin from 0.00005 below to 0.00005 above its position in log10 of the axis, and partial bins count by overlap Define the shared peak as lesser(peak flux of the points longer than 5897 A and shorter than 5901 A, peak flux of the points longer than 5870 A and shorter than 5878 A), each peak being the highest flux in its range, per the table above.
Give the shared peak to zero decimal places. 79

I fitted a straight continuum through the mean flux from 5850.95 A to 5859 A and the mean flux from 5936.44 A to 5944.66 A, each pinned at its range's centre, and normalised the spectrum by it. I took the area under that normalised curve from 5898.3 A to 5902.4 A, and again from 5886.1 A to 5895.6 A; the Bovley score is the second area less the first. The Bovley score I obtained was 3.9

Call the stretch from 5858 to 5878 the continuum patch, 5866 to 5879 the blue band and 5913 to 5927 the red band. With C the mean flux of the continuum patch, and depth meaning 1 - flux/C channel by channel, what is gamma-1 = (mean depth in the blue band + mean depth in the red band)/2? -0.05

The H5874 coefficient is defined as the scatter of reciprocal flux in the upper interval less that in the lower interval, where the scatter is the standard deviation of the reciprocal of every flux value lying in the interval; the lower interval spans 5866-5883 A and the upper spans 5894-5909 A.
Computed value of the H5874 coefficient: -0.0003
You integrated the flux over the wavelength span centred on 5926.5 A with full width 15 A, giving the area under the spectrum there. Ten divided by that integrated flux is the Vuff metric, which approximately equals 0.0099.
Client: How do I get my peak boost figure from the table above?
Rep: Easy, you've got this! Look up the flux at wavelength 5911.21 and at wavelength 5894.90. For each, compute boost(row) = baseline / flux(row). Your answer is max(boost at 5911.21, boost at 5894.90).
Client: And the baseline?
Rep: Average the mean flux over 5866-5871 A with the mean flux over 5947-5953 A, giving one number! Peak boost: 1.28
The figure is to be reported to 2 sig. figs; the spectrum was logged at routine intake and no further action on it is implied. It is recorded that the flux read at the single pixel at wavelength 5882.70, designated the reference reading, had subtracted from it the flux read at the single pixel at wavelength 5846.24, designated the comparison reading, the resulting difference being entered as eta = -30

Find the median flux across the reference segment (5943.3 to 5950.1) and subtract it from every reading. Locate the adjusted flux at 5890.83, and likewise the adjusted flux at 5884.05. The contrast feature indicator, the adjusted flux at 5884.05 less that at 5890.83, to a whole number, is 31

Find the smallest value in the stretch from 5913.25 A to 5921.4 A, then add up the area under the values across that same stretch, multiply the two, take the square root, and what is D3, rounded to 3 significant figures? 187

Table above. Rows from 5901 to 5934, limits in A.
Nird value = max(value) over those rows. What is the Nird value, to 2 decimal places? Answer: 83.15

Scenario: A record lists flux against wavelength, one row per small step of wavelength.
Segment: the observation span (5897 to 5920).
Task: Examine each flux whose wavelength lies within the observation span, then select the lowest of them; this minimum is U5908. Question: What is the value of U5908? 58.22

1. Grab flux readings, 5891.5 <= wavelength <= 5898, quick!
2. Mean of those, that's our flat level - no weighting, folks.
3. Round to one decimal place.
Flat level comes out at 63.7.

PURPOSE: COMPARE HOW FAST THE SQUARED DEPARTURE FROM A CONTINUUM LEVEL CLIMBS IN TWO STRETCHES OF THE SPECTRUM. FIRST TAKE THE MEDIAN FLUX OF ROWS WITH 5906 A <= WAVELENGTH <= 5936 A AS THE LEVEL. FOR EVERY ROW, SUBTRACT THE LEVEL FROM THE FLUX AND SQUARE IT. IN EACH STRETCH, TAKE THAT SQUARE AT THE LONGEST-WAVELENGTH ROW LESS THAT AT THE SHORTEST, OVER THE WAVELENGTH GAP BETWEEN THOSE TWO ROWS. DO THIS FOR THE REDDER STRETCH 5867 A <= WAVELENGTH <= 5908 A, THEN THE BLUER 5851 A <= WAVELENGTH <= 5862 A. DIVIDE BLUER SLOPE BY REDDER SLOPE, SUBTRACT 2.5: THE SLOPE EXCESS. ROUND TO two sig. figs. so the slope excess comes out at 6.7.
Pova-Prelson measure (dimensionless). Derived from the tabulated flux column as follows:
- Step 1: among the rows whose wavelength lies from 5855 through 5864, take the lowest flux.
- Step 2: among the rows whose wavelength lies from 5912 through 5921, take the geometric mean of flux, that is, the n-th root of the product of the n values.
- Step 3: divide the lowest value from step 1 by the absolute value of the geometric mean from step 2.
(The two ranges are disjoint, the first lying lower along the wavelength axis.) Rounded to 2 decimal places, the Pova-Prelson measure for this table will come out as 0.83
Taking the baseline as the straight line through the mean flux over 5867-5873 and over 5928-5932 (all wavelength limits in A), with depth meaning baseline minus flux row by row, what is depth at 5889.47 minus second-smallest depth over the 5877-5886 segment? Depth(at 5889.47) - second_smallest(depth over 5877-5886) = 29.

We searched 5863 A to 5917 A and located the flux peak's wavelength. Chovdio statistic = 5869.17 A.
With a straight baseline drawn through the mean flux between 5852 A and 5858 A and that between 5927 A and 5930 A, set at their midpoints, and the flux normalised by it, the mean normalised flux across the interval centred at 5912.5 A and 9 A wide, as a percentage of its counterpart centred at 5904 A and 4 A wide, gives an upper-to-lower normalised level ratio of 98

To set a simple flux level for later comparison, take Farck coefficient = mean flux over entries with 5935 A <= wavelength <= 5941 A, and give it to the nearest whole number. 70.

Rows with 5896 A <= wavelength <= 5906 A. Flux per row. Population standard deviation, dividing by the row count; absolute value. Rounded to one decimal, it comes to 6.1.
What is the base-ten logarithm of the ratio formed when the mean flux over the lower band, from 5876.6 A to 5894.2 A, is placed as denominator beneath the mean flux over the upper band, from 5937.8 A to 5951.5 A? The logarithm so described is 0.073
